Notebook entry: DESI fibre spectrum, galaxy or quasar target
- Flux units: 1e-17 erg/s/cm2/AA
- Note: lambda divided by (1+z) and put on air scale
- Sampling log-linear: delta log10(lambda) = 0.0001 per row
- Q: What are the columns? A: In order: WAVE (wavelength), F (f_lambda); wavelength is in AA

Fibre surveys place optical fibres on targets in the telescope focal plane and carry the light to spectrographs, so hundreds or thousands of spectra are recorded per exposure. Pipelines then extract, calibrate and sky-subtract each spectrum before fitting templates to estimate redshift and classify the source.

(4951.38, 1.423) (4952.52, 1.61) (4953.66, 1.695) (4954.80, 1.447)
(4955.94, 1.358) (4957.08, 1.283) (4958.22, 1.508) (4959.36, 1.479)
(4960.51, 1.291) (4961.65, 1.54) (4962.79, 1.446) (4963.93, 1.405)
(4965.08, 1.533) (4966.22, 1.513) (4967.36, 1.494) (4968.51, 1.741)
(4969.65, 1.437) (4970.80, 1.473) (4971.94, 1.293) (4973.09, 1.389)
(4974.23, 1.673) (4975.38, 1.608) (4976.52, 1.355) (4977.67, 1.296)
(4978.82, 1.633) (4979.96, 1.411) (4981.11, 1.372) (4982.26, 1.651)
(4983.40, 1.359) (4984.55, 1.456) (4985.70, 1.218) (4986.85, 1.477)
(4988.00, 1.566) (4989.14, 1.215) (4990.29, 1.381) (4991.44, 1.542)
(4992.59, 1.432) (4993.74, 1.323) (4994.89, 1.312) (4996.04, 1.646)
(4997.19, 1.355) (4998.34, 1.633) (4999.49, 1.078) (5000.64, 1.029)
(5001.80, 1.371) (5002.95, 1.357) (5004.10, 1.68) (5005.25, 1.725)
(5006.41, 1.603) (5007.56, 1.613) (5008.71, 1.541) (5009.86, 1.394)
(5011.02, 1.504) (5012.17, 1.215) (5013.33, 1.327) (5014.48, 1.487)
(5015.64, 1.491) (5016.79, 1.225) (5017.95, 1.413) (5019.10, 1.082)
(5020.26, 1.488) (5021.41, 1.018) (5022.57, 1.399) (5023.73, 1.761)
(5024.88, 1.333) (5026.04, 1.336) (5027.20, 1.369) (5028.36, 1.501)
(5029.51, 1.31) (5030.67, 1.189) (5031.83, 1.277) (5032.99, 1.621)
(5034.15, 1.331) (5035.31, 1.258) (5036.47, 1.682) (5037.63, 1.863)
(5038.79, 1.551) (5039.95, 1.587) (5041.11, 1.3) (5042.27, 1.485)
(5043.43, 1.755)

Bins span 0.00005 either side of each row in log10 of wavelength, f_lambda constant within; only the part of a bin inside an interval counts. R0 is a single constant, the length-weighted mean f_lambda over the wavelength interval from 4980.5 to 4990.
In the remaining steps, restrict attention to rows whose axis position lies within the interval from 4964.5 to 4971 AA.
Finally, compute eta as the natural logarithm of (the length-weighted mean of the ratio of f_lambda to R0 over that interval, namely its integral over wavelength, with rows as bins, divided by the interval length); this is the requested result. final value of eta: 0.082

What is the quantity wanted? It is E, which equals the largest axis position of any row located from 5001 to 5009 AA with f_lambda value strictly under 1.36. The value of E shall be 5002.95 AA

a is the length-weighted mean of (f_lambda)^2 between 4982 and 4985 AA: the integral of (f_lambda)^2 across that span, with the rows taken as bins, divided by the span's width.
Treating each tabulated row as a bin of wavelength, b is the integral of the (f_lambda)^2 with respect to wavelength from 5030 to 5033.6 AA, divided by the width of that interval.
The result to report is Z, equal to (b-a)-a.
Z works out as -2.5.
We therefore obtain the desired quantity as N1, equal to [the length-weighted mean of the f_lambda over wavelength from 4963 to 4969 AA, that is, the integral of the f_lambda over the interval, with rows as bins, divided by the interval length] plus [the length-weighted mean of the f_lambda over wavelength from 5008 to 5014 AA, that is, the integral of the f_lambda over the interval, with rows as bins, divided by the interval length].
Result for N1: 2.93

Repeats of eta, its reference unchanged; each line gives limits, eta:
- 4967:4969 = 0.137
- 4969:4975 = 0.034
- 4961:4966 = 0.047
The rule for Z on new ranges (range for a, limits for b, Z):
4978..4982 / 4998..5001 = -2.8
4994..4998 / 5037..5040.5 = -1.4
